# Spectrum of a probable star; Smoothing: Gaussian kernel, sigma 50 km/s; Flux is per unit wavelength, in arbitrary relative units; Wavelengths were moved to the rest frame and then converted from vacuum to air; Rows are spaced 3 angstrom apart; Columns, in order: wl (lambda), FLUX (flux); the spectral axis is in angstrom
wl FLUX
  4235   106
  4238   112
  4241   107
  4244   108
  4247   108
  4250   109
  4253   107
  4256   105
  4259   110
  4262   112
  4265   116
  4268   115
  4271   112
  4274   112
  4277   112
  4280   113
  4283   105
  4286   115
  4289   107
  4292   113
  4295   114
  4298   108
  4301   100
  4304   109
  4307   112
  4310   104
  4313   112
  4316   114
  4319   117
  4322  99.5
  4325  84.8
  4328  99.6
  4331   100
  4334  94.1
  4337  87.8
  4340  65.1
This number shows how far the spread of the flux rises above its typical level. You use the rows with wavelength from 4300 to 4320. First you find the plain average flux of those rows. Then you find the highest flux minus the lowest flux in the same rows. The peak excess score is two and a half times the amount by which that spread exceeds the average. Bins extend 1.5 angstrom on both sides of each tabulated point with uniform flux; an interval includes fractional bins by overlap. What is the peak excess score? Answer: -232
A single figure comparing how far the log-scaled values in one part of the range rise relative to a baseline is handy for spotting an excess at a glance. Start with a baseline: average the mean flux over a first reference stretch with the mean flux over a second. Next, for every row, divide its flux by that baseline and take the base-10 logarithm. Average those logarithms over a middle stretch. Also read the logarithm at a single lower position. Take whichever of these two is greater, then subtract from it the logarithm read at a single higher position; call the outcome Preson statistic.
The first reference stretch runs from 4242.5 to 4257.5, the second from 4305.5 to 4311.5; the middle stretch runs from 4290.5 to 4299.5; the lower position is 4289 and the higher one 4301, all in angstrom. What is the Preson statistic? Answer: 0.05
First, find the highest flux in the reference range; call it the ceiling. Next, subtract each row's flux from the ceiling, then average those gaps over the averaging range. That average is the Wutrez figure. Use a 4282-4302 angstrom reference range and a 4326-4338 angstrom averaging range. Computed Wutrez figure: 20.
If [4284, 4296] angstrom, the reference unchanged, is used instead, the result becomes 3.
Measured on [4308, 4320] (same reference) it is 3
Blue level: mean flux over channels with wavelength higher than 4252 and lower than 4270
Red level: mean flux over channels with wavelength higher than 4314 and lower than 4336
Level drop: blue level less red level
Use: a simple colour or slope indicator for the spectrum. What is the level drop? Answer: 10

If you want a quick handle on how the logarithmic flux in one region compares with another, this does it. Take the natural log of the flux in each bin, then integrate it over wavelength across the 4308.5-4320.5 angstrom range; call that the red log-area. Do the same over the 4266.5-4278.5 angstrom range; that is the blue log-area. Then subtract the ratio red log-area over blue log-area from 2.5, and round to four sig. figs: 1.502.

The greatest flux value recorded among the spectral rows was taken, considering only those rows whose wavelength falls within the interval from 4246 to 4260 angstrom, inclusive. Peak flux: 110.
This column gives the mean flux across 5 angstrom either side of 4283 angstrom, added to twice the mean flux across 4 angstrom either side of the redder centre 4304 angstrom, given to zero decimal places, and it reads 325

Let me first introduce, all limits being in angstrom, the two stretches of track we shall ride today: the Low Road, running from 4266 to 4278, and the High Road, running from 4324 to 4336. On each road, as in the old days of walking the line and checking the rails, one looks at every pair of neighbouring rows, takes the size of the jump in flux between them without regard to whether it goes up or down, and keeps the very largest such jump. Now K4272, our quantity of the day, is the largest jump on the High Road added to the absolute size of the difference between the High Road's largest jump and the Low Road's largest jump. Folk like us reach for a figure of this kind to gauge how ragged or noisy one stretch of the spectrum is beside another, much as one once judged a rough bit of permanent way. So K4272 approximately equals 27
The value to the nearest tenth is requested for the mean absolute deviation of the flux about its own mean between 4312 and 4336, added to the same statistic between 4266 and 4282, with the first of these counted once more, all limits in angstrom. 18.5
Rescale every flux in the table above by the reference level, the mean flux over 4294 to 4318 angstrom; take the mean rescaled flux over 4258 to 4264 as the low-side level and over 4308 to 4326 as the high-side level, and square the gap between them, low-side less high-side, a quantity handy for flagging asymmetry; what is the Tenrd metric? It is 0.003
